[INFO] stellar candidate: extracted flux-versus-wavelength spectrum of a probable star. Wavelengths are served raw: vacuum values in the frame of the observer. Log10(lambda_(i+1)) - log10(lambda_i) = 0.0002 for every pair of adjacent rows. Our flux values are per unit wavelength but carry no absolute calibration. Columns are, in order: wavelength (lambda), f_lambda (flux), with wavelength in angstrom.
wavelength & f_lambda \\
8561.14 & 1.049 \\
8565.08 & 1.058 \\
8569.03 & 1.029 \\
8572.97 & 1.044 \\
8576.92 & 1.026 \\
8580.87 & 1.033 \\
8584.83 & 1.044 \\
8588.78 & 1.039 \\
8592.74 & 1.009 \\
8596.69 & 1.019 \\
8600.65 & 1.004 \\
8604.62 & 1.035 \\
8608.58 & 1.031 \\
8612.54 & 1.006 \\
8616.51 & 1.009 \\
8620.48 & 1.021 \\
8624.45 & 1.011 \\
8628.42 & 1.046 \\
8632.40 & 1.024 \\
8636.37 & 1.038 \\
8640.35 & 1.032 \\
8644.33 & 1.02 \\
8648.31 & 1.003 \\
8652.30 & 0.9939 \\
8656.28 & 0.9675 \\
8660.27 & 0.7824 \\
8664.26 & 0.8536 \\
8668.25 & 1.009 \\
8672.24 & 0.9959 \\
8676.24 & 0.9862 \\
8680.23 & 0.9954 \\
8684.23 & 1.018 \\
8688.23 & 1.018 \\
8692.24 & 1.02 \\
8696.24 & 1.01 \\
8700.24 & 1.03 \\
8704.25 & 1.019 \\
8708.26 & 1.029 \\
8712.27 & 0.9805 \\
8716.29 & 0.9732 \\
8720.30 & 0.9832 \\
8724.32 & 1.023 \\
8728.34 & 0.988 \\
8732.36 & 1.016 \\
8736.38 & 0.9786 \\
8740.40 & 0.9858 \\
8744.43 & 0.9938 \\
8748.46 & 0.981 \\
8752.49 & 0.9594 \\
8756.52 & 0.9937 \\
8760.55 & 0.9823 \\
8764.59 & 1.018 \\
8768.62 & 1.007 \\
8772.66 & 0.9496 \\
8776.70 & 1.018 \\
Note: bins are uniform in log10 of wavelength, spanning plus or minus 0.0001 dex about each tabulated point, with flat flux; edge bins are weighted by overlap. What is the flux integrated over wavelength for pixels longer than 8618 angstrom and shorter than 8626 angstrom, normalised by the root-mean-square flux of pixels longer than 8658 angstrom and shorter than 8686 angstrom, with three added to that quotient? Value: 11.5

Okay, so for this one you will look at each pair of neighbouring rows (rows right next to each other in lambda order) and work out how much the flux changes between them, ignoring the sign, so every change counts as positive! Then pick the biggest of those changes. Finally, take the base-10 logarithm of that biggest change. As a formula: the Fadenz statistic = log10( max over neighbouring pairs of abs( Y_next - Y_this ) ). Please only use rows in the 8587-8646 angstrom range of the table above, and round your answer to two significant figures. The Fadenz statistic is -1.5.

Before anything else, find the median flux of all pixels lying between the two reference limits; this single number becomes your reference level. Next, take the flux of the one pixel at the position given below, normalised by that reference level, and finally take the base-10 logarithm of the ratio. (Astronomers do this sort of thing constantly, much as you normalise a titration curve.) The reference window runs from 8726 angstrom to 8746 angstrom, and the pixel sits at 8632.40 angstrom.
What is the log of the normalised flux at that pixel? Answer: 0.016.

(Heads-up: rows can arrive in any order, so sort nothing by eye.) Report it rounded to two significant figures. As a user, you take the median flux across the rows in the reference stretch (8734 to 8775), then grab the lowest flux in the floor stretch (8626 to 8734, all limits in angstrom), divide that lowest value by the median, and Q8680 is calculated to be 0.80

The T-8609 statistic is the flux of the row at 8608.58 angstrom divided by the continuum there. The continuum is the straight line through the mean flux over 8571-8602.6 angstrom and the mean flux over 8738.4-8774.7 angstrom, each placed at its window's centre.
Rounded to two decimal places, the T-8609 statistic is 1.01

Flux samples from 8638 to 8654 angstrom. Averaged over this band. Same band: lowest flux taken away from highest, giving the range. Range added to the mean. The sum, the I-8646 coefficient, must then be 1.05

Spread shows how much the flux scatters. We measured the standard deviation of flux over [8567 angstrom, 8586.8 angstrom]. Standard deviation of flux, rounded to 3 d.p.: 0.008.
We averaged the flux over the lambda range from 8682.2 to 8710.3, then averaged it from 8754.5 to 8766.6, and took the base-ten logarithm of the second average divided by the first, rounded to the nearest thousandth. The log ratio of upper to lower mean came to -0.010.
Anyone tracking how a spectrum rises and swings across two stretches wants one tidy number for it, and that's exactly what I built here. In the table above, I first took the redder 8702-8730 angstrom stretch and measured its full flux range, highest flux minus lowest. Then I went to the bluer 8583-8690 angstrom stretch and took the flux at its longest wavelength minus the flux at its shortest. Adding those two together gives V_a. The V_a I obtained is 0.030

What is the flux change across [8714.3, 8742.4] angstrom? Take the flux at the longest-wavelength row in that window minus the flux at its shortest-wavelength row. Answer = 0.013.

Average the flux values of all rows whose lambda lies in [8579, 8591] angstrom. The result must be 1.04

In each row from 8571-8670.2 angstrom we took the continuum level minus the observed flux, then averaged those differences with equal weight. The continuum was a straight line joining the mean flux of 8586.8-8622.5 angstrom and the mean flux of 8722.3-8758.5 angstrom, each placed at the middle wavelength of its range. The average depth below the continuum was 0.012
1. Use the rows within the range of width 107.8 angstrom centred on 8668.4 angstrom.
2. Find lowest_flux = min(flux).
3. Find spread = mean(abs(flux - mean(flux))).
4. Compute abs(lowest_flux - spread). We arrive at 0.75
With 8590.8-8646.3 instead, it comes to 0.99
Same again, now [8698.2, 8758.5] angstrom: 0.94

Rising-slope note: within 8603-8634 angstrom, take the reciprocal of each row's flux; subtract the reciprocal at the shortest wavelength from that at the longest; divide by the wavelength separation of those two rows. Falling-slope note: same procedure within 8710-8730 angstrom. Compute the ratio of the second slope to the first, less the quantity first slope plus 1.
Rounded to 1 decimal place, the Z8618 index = -2.3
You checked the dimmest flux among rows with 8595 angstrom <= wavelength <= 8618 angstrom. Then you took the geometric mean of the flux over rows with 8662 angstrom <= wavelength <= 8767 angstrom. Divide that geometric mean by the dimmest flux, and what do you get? 0.99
